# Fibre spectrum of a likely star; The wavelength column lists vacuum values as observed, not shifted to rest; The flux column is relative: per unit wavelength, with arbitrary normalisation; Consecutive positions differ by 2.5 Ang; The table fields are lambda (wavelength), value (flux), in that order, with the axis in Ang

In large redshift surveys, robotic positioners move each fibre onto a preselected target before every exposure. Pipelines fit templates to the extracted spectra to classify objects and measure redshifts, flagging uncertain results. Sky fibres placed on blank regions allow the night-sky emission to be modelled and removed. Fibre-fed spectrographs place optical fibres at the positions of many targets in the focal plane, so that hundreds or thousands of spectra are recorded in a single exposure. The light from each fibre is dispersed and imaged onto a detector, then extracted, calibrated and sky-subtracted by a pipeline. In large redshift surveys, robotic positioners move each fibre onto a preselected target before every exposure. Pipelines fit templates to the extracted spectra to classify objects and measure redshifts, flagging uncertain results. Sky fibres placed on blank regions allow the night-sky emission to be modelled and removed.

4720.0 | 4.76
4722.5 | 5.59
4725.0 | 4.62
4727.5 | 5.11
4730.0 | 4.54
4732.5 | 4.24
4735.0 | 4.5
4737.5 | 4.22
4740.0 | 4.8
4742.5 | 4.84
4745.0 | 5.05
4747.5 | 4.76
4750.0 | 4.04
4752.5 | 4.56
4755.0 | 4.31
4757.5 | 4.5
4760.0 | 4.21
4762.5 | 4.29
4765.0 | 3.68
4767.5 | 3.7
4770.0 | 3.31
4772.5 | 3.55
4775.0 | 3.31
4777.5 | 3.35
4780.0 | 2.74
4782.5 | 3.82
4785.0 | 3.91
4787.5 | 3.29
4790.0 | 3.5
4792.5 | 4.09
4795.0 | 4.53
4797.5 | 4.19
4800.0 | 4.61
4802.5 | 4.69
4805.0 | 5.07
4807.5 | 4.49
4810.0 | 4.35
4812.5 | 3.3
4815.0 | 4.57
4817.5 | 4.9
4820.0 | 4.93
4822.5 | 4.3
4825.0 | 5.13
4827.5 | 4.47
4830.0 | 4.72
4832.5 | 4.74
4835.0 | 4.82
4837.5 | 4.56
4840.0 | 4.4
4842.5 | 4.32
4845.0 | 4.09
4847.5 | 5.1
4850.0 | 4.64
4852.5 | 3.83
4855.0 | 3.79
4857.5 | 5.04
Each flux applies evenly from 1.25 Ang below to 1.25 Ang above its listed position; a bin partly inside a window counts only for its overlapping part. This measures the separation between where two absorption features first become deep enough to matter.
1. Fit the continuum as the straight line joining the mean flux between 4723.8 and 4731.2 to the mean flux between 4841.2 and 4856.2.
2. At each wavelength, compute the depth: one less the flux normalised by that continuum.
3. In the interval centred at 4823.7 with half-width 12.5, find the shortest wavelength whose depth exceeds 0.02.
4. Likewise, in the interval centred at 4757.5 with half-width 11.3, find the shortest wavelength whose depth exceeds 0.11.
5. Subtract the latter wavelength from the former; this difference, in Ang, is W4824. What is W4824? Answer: 62.5 Ang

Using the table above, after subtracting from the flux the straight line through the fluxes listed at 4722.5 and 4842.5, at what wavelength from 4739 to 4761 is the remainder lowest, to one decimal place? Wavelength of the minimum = 4750.0 Ang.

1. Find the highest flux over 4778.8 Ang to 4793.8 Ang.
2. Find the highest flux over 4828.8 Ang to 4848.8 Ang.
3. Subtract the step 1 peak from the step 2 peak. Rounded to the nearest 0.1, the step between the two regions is 1.0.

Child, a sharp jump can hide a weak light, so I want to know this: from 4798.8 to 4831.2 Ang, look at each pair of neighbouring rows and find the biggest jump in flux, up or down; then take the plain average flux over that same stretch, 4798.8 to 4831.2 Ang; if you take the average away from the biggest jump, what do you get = -3.31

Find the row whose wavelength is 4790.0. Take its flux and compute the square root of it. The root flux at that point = 1.87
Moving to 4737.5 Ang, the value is 2.05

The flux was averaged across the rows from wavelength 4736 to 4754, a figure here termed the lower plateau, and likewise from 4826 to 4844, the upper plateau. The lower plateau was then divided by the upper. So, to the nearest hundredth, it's 1.01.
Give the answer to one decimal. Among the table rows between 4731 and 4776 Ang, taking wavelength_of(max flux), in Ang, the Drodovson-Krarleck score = 4745.0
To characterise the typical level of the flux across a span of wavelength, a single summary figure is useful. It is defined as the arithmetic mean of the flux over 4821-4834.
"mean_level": 4.7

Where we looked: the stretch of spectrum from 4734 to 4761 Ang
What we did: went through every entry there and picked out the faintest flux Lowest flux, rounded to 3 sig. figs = 4.04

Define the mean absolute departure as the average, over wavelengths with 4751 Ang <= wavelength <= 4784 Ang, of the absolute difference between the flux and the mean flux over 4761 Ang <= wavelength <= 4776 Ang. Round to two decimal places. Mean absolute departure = 0.45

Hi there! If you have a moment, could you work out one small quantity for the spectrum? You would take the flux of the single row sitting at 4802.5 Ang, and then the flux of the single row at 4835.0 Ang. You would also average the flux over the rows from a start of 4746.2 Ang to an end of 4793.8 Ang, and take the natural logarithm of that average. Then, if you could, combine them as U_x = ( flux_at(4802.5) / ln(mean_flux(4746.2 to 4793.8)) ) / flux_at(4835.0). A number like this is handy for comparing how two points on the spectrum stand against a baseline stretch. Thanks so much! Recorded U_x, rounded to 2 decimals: 0.72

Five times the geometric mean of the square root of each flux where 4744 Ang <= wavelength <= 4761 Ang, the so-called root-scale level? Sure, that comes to 10.6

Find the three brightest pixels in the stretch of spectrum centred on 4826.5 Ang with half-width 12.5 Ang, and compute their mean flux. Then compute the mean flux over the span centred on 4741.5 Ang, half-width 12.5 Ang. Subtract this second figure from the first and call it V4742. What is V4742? 0.43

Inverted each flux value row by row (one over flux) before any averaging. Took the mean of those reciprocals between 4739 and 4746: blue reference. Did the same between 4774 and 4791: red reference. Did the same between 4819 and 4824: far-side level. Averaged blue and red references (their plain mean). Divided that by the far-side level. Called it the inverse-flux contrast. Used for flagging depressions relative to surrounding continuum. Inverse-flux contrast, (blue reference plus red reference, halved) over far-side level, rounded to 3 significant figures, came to 1.15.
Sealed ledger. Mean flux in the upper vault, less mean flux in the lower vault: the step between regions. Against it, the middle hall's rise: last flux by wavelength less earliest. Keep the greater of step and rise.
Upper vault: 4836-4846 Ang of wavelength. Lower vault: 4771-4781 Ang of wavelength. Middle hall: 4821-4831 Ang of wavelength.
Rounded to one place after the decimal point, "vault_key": 1.1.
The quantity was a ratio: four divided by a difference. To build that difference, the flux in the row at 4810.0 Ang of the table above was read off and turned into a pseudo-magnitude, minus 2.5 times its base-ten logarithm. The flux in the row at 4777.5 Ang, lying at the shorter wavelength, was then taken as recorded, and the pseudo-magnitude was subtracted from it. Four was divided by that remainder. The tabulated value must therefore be 0.809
